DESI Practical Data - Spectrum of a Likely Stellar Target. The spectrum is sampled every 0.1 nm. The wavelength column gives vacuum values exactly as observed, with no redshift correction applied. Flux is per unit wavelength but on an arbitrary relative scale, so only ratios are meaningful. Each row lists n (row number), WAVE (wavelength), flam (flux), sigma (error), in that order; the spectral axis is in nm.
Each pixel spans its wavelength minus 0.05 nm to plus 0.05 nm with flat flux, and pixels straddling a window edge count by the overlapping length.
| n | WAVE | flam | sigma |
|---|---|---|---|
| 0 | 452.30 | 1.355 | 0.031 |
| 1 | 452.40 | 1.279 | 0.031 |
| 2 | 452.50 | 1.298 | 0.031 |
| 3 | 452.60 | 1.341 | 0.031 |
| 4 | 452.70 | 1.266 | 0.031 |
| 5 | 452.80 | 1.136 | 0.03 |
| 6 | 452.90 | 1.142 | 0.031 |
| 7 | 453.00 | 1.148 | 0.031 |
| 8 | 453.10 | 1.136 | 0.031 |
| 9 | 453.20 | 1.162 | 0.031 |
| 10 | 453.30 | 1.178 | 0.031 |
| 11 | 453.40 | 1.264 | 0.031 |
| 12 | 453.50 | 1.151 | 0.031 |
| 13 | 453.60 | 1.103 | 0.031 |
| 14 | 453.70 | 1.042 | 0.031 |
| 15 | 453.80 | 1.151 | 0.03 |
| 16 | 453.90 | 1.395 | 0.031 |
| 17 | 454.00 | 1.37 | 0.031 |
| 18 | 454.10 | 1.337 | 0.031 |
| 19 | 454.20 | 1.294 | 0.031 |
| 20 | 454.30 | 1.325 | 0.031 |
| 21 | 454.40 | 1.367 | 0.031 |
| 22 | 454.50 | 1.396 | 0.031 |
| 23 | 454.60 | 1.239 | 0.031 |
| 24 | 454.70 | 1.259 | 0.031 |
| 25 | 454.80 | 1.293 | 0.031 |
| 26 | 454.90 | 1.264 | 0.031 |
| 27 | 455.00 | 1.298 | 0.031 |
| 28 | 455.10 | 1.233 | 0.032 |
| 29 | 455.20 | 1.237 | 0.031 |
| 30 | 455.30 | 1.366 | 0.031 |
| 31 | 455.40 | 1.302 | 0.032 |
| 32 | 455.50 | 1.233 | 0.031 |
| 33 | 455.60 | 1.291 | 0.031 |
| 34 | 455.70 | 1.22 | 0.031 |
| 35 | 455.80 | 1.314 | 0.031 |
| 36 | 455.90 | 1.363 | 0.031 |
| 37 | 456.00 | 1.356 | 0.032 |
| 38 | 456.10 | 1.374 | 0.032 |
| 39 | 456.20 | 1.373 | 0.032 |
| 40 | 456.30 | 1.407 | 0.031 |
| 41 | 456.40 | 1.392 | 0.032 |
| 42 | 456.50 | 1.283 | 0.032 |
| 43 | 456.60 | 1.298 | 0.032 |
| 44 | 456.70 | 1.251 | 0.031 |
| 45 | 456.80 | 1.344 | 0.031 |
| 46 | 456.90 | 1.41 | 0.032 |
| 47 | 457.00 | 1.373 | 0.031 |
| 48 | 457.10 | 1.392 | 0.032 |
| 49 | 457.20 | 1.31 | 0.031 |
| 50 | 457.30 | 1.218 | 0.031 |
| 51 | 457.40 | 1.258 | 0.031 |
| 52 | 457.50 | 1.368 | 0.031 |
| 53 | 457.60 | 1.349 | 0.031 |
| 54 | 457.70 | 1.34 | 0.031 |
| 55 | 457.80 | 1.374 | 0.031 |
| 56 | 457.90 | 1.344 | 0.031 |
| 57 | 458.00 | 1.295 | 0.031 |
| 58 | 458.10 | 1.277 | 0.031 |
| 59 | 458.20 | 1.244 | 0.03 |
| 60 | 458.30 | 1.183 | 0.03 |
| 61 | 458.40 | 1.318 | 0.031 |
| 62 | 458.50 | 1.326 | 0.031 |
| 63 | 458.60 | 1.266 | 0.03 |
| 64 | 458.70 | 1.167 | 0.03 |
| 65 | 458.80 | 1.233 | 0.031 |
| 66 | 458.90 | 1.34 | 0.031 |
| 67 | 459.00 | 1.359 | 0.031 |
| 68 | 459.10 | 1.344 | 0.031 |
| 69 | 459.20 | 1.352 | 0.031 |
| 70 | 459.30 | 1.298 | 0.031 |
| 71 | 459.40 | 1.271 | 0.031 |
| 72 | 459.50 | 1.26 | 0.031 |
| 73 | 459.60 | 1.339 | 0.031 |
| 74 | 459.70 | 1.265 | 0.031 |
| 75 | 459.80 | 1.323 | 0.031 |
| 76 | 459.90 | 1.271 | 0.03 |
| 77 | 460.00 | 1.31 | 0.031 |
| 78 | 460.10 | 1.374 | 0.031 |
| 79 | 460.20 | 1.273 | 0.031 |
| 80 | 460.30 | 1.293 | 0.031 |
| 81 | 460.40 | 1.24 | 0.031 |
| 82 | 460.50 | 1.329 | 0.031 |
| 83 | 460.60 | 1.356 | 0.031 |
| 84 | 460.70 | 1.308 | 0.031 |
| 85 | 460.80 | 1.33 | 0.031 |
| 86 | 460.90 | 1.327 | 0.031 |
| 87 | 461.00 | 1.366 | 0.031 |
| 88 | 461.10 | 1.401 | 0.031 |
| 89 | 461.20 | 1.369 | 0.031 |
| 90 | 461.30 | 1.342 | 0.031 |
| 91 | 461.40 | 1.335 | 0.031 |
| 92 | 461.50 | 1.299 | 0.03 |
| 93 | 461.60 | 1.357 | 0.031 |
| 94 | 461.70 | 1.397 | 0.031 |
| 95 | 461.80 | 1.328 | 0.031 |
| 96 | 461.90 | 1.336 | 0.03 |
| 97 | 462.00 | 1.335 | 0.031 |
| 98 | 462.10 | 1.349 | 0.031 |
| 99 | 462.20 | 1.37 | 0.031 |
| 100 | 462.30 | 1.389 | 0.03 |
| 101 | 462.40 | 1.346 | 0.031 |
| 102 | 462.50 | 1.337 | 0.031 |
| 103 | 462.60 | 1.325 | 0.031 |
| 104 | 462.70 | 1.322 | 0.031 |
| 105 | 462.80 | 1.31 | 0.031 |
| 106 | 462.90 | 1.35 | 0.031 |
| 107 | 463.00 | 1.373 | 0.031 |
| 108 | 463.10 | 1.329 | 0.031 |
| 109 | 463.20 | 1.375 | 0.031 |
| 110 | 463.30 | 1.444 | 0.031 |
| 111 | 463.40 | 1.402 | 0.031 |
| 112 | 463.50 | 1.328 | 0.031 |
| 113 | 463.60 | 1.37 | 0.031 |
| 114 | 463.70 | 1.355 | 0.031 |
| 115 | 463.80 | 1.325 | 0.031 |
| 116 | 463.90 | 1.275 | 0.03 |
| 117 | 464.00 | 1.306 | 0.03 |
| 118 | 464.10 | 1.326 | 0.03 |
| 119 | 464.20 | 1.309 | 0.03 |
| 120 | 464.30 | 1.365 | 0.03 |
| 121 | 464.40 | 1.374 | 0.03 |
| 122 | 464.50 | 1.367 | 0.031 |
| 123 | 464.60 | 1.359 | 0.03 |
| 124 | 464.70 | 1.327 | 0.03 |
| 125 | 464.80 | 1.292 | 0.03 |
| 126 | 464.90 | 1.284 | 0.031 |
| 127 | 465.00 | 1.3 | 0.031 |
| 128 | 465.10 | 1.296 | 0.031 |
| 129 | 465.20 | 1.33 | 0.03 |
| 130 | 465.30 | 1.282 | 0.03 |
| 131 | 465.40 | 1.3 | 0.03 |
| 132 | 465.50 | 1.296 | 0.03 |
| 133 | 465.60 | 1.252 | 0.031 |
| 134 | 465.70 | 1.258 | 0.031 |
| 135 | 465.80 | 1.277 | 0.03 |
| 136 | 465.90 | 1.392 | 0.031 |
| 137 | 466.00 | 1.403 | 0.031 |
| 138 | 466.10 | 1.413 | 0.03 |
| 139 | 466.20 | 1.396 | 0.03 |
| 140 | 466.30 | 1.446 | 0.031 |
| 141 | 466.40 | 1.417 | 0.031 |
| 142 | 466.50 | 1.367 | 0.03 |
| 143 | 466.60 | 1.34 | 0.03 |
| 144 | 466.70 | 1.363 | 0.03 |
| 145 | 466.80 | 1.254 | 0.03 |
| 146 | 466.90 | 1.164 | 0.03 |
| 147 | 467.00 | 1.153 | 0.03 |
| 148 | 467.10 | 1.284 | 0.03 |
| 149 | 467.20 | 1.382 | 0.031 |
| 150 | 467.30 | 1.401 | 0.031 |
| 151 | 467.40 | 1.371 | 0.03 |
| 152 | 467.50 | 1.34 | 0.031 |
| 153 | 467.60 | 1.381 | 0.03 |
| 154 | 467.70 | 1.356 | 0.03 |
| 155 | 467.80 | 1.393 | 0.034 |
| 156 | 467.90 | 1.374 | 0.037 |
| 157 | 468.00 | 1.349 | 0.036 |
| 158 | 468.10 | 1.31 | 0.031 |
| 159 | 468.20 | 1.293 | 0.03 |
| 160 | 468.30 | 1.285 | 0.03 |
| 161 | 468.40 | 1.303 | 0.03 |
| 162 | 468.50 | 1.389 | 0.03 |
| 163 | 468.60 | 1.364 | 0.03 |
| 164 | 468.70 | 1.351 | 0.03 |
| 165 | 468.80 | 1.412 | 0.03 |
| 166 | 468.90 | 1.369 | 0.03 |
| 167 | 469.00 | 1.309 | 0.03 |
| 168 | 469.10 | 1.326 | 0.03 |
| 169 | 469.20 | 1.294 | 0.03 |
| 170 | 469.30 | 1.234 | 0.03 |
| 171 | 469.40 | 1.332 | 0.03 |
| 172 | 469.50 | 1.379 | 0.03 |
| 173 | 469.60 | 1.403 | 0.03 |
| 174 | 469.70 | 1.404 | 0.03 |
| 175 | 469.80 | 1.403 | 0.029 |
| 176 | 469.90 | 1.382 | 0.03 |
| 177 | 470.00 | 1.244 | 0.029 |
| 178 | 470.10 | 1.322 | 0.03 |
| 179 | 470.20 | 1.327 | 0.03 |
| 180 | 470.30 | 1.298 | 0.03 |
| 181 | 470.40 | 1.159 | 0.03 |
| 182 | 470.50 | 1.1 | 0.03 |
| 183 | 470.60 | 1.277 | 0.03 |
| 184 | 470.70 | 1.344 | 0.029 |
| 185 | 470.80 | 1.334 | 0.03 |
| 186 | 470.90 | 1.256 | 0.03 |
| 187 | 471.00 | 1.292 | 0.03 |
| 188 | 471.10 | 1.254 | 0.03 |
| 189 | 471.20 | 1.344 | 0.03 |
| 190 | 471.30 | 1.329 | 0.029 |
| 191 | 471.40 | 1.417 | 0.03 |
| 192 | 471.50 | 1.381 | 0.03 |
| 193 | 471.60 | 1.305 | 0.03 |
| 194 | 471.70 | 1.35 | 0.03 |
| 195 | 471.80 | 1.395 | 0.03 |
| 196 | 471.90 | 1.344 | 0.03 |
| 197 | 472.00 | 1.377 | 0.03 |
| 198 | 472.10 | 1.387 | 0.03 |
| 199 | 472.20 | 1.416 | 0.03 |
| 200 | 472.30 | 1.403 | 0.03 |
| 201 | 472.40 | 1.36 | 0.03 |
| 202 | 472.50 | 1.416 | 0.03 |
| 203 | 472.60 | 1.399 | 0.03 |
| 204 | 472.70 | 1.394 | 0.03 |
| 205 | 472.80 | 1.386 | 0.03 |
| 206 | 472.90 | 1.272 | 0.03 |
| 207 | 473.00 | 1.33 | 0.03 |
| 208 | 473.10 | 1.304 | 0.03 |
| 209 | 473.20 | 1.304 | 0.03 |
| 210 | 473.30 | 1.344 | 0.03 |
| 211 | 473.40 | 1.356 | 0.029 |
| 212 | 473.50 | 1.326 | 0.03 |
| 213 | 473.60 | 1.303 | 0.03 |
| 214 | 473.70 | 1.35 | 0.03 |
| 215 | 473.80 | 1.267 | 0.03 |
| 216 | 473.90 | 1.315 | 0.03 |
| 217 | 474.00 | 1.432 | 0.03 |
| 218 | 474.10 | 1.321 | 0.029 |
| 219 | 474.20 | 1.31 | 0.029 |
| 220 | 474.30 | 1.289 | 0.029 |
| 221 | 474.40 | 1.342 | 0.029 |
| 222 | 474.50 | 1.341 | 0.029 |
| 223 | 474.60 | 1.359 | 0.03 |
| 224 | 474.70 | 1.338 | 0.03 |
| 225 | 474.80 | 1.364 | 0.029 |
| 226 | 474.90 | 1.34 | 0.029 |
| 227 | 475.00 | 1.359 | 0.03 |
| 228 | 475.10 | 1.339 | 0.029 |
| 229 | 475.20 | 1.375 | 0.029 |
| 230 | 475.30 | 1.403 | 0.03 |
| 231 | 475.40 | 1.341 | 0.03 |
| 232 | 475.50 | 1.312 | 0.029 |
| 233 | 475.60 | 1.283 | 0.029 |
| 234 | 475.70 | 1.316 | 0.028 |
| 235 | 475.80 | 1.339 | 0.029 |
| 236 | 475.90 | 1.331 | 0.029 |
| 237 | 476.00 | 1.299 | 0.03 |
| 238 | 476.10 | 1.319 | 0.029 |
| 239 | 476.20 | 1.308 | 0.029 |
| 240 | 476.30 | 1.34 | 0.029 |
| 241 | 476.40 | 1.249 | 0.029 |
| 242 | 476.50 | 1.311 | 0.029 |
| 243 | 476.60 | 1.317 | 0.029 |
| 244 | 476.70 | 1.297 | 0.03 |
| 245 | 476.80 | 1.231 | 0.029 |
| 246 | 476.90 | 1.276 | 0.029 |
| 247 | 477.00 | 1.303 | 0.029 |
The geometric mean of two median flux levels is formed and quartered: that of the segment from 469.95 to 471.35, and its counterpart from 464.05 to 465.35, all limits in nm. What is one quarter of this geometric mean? 0.328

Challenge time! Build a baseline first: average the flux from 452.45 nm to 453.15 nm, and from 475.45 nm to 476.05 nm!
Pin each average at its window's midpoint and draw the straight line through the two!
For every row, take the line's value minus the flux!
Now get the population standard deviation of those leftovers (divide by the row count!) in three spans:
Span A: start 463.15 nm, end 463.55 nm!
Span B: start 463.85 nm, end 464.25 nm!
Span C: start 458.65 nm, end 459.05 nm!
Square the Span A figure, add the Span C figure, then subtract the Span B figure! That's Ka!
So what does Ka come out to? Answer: 0.062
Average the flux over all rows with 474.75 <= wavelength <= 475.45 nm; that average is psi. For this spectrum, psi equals 1.36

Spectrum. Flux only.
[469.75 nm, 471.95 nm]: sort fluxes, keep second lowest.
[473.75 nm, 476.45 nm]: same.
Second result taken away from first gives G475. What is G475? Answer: -0.11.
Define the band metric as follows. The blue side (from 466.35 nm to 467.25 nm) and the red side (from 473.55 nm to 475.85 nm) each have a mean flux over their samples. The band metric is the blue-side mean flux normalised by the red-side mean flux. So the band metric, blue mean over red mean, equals 0.97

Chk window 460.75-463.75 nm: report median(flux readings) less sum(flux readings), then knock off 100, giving -139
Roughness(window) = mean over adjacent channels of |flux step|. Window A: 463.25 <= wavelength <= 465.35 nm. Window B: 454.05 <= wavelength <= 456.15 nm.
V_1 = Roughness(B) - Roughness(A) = 0.023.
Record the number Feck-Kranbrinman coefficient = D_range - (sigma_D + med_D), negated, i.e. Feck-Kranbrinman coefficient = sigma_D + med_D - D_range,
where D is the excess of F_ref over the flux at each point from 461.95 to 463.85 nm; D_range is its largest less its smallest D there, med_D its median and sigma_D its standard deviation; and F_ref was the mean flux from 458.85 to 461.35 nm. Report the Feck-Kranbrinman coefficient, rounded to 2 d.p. -0.13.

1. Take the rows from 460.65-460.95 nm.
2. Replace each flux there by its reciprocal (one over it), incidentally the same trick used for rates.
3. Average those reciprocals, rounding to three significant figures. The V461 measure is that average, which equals 0.757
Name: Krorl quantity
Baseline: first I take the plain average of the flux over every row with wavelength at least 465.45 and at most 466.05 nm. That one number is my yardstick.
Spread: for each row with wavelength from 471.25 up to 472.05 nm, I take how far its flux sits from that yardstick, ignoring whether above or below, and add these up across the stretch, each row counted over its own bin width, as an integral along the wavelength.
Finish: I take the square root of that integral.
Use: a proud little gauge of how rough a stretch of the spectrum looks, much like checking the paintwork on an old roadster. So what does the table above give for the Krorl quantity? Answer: 0.20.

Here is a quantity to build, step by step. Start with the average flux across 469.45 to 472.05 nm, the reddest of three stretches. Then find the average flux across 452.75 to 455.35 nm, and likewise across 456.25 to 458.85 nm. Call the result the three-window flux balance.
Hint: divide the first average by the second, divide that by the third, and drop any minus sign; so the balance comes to 0.815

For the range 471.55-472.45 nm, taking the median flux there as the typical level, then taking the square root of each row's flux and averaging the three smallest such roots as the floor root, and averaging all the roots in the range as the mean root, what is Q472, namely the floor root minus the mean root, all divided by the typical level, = -0.012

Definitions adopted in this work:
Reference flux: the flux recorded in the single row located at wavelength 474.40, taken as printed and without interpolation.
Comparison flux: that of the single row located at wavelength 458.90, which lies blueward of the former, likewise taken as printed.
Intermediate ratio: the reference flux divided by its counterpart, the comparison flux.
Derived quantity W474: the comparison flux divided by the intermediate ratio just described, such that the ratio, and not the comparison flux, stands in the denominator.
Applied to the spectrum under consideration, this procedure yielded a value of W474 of 1.34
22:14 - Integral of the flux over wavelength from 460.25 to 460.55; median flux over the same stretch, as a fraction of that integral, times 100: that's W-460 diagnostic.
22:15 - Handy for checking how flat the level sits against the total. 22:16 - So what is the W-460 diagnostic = 334.8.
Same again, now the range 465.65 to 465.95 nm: 325.2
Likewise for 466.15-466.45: 332.7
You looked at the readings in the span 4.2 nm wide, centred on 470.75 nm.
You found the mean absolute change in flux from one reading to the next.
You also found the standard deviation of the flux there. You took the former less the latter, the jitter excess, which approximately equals -0.021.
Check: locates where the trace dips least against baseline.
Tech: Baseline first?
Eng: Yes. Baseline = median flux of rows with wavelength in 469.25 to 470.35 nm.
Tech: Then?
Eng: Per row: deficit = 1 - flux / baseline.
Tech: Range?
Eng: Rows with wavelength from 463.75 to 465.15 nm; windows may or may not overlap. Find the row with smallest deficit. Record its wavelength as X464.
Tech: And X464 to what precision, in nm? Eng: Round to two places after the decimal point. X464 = 464.40 nm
